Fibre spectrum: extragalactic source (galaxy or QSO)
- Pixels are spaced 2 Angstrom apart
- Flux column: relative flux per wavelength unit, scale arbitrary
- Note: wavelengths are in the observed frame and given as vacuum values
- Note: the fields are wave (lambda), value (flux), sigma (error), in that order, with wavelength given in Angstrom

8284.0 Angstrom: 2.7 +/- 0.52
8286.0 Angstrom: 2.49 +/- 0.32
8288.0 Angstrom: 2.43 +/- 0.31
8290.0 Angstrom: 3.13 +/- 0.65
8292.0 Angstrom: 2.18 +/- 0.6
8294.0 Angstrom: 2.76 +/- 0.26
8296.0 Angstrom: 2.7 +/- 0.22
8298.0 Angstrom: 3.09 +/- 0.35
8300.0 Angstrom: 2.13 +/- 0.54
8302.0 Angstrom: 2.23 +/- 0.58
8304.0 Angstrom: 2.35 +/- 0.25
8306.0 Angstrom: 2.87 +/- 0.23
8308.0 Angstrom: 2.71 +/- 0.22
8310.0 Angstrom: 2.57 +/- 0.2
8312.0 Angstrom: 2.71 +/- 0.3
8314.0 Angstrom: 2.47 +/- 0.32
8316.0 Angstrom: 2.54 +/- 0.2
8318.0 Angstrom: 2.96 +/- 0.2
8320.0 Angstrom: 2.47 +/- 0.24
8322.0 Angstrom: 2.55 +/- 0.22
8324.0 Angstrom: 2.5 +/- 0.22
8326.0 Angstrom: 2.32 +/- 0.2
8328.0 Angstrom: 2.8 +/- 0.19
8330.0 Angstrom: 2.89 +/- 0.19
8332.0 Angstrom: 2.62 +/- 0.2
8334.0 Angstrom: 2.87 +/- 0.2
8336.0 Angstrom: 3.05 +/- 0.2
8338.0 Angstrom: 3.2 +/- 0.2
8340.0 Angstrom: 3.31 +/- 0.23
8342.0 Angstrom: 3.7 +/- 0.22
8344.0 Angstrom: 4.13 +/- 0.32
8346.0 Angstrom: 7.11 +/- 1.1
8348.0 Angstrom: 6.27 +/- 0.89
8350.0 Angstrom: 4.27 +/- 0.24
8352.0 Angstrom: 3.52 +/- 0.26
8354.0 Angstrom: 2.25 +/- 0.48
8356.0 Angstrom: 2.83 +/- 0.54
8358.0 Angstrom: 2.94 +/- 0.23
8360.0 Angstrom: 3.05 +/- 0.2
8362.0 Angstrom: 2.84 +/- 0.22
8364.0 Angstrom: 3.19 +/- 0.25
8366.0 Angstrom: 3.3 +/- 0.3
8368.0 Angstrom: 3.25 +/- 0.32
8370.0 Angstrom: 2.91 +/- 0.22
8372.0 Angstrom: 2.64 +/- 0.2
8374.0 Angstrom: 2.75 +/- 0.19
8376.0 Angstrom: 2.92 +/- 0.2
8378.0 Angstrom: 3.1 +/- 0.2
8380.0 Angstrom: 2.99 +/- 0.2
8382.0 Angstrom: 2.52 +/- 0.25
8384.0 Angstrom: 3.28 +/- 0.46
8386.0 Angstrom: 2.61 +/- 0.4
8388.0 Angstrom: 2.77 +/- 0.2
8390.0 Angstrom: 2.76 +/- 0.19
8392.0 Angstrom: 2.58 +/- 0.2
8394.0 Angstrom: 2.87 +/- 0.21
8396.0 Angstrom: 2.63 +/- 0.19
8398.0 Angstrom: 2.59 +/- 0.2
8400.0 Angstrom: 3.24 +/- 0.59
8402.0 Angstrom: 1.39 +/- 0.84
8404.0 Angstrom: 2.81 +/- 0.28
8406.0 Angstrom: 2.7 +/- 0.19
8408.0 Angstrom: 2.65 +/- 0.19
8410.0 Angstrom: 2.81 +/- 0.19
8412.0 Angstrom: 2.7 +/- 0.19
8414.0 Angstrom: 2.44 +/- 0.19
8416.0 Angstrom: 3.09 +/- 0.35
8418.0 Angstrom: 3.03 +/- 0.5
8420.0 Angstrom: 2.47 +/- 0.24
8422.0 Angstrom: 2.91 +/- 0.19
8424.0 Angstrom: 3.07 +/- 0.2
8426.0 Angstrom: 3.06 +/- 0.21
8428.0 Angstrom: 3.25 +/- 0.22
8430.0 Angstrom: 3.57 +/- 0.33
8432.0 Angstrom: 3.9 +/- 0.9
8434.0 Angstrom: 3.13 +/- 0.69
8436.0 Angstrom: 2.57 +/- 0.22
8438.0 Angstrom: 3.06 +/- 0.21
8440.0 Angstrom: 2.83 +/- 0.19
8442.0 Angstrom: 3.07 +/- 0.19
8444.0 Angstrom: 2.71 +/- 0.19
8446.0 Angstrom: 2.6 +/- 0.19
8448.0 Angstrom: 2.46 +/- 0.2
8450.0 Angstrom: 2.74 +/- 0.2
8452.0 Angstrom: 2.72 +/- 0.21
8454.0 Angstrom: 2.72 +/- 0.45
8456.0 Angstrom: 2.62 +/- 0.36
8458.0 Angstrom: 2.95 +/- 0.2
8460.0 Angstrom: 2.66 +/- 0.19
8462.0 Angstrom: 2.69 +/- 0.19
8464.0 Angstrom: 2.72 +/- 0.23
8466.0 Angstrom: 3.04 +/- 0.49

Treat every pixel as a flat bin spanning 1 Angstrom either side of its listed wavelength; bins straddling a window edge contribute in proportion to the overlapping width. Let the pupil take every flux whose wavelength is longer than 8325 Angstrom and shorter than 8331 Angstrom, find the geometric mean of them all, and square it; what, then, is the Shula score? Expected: 7.1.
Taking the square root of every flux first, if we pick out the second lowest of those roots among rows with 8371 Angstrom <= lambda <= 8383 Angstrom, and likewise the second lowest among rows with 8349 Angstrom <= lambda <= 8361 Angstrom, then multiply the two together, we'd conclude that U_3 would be 2.73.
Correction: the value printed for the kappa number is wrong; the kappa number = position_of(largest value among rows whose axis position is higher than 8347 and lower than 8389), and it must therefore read 8348.0 Angstrom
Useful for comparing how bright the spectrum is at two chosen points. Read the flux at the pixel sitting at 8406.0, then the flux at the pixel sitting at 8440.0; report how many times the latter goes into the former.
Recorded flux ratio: 0.95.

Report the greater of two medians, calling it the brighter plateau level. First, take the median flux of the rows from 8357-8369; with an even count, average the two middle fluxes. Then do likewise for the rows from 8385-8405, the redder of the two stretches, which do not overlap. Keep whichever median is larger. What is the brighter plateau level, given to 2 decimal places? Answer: 3.12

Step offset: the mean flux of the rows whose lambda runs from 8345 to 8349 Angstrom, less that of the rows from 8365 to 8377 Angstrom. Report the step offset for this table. 3.7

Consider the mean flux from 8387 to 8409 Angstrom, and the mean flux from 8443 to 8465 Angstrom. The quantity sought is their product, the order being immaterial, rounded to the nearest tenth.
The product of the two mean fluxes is 7.1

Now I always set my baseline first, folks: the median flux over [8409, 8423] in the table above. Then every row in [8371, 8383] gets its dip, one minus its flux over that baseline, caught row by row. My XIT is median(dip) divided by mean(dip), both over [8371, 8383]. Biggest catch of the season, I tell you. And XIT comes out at 2.50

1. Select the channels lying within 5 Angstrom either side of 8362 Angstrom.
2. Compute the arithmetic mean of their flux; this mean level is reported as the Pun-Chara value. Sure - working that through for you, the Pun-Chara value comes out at 3.06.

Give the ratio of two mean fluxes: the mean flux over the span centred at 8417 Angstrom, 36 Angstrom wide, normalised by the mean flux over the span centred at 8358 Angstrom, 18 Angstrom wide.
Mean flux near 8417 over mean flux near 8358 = 0.93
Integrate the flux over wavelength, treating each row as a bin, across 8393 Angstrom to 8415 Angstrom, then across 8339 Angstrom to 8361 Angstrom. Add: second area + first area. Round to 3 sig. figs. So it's 144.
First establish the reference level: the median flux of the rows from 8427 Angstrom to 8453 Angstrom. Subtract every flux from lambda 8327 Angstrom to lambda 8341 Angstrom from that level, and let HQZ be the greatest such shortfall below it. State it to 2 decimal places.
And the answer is 0.21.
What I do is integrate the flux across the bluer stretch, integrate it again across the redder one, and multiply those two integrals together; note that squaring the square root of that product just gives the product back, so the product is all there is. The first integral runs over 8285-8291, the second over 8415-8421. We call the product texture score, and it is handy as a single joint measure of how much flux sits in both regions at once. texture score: 277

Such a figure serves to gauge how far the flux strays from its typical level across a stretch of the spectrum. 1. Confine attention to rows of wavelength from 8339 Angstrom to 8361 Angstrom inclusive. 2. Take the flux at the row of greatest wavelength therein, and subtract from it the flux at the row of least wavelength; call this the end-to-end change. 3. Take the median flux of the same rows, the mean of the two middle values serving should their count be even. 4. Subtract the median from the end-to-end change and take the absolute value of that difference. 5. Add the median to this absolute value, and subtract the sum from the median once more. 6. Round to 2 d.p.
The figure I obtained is -3.78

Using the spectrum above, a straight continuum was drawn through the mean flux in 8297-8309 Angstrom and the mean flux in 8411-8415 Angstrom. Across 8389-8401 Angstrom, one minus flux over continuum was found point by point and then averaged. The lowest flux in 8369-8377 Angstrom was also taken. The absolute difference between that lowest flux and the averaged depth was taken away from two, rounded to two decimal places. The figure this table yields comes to -0.72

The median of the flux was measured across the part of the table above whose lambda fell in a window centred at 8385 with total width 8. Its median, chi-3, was 2.7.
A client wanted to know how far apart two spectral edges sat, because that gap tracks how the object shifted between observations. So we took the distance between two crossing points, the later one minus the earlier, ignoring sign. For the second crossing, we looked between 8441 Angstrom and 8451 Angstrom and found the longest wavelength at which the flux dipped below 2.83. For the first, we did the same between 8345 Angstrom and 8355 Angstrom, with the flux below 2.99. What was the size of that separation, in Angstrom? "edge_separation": 96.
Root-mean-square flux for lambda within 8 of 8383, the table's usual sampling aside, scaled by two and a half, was 7.2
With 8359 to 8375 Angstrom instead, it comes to 7.5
